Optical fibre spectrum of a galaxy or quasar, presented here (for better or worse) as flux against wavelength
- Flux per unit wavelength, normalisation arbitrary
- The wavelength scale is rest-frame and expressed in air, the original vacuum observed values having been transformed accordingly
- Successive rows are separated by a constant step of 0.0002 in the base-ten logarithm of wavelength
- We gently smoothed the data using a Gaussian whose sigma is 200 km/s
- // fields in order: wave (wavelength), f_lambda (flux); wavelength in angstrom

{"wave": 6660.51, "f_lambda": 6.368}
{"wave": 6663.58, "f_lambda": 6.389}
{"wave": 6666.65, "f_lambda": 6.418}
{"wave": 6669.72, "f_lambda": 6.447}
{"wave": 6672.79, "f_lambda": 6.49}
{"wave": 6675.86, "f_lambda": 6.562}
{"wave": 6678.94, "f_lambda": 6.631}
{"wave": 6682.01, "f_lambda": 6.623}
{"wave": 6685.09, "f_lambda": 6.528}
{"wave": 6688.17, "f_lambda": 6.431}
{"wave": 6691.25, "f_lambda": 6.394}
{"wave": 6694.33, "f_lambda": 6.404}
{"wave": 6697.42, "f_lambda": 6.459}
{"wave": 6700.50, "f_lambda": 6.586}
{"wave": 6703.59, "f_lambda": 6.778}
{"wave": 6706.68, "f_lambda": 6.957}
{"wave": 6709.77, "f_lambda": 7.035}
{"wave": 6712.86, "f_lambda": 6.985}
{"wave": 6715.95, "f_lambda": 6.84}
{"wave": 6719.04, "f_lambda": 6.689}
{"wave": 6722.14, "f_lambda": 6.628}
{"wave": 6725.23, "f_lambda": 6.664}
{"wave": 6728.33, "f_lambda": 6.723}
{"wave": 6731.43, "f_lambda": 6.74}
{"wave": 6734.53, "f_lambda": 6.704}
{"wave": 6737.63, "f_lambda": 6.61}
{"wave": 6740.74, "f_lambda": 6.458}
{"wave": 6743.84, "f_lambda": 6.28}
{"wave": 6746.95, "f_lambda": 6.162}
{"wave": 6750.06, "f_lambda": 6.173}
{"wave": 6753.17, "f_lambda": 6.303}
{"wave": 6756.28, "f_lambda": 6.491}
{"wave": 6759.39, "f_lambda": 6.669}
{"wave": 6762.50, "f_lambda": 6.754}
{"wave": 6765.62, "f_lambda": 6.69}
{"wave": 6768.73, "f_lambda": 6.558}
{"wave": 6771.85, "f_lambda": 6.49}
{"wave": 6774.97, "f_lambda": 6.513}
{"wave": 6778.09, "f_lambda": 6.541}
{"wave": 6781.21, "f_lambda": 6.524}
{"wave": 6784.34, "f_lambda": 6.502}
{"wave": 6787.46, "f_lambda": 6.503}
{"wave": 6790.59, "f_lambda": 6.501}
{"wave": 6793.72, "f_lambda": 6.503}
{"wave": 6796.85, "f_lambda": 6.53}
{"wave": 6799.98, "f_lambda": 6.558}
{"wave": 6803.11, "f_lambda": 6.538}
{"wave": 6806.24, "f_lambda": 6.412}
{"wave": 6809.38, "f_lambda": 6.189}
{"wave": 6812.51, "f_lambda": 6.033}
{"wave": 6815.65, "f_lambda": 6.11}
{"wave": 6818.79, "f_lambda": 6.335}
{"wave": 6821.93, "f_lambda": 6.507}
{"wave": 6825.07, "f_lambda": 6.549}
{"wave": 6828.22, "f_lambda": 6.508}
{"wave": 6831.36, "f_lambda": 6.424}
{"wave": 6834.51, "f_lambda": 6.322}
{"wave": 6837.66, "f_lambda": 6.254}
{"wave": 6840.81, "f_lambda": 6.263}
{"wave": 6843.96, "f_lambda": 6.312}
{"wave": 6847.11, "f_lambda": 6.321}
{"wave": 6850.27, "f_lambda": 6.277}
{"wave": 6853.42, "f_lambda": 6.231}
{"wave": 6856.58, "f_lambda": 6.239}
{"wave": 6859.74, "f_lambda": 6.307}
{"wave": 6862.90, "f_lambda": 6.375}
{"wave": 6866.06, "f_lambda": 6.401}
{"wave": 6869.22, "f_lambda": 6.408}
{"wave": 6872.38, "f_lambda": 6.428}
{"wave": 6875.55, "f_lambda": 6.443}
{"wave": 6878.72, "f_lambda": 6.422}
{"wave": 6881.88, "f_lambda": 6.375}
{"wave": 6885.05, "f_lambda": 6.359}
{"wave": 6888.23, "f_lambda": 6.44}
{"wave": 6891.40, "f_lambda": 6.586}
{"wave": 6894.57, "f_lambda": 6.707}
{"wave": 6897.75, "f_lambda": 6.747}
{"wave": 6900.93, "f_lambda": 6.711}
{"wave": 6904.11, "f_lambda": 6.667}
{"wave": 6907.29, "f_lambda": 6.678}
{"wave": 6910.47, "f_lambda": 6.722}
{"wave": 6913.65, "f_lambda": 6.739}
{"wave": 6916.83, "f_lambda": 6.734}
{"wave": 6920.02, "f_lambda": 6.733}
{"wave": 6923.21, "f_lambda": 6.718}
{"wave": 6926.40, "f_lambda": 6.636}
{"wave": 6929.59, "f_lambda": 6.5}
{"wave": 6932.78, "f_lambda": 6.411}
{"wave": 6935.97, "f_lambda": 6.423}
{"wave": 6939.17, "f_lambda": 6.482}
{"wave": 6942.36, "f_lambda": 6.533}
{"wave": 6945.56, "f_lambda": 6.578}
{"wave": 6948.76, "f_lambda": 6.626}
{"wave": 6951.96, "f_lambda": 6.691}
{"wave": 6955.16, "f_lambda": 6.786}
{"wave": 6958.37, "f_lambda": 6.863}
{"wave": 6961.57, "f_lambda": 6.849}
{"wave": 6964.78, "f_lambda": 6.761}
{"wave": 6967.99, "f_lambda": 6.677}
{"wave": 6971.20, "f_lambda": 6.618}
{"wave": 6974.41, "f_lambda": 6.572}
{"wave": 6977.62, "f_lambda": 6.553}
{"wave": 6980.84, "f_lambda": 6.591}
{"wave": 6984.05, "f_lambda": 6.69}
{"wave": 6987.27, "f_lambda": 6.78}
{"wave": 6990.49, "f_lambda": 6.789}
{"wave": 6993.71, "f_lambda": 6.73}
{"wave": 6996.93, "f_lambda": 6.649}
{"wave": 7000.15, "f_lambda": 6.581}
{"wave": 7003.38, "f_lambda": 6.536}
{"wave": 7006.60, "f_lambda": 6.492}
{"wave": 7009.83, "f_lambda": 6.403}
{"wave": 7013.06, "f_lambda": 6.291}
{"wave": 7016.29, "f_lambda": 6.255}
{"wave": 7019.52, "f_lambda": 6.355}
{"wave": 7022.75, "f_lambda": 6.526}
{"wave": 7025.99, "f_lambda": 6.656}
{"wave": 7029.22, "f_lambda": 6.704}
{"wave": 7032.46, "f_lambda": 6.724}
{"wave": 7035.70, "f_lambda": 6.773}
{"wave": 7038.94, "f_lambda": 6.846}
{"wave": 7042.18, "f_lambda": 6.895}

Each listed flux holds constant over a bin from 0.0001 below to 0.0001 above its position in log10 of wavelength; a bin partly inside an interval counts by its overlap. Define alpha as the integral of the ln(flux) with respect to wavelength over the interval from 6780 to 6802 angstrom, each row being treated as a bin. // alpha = 41.2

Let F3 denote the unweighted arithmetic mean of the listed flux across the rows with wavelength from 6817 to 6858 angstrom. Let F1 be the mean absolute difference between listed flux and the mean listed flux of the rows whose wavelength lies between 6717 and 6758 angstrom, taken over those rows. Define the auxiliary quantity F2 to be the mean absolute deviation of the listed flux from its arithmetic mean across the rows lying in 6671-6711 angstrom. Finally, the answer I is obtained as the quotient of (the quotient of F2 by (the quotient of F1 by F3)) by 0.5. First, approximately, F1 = 0.18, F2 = 0.15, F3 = 6.3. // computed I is 11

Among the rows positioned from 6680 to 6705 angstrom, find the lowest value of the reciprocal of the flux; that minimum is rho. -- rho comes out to 0.148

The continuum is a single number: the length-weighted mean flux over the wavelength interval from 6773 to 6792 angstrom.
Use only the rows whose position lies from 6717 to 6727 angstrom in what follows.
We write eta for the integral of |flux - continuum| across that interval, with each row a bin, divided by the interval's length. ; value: 0.16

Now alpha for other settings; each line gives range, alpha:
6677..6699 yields 41.2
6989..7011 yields 41.5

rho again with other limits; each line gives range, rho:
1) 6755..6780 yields 0.148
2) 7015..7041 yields 0.146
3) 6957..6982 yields 0.146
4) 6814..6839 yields 0.153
